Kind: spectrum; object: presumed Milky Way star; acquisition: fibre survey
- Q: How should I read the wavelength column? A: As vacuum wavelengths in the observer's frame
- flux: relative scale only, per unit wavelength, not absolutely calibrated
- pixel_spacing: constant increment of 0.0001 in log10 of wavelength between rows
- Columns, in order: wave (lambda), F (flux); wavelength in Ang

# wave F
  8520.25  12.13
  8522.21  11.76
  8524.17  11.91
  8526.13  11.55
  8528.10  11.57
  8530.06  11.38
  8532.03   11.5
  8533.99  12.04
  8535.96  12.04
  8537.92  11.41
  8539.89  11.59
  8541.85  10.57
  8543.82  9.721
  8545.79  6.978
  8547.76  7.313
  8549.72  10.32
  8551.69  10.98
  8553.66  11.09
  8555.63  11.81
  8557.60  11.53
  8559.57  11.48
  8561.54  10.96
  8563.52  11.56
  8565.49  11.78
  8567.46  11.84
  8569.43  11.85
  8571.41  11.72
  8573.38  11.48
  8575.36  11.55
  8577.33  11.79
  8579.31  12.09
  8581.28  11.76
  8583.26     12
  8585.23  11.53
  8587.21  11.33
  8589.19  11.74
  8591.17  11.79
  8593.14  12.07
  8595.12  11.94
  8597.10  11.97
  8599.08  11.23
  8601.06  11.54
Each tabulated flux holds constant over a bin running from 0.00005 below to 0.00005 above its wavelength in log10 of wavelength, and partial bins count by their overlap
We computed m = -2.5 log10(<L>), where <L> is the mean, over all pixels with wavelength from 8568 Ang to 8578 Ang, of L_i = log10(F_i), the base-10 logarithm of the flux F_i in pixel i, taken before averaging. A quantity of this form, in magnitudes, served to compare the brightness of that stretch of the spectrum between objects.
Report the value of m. -0.071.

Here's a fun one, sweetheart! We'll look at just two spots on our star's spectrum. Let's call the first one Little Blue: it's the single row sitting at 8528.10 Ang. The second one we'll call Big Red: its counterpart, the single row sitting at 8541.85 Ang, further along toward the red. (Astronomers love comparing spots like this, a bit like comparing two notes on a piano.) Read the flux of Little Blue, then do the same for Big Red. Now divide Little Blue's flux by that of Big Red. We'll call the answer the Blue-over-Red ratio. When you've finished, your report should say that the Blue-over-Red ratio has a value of 1.09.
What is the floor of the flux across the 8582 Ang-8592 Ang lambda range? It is 11.33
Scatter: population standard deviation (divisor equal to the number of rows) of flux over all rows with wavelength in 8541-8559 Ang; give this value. 1.7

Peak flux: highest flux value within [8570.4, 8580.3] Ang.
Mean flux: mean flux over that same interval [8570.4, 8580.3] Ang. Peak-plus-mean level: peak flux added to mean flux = 23.8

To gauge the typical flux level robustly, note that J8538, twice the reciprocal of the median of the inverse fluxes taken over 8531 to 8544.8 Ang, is 23.0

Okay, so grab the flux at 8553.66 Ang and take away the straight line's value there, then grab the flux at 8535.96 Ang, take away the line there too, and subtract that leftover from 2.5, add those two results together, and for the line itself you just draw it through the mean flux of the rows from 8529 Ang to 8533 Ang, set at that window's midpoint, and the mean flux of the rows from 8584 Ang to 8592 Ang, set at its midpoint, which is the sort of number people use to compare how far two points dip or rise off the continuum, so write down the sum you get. 1.50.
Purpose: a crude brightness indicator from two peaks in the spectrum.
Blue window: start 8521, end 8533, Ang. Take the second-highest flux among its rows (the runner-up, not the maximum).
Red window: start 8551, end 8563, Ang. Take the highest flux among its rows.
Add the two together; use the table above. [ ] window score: 23.6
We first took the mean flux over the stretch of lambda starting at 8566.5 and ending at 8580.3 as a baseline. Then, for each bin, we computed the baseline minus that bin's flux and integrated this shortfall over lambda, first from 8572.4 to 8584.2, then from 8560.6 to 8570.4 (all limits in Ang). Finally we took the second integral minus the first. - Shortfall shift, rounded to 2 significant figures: 1.8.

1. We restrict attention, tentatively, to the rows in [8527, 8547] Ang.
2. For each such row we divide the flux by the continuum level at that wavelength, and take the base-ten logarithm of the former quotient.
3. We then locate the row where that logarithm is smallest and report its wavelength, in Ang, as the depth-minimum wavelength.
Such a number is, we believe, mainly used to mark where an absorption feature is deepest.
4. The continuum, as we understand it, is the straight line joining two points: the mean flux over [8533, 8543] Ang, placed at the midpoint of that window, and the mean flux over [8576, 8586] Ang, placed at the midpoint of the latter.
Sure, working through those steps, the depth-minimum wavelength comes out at 8545.79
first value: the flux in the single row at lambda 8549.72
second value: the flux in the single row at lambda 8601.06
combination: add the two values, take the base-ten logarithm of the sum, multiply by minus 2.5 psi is -3.349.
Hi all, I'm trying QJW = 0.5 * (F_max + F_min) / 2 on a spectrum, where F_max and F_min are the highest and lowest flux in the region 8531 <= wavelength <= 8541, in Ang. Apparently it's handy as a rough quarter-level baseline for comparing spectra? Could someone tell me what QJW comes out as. 5.86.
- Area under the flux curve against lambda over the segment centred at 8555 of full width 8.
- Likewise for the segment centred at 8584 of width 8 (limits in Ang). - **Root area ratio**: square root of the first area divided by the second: 0.99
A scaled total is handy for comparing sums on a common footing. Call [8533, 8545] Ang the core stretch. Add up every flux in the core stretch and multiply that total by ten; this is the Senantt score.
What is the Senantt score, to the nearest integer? 674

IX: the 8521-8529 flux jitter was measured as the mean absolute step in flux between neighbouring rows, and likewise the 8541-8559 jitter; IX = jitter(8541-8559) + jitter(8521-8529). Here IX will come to 1.3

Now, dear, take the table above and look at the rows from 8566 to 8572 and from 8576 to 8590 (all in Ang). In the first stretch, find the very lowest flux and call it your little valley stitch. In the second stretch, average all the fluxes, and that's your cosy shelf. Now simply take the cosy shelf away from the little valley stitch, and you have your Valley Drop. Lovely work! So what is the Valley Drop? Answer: 0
